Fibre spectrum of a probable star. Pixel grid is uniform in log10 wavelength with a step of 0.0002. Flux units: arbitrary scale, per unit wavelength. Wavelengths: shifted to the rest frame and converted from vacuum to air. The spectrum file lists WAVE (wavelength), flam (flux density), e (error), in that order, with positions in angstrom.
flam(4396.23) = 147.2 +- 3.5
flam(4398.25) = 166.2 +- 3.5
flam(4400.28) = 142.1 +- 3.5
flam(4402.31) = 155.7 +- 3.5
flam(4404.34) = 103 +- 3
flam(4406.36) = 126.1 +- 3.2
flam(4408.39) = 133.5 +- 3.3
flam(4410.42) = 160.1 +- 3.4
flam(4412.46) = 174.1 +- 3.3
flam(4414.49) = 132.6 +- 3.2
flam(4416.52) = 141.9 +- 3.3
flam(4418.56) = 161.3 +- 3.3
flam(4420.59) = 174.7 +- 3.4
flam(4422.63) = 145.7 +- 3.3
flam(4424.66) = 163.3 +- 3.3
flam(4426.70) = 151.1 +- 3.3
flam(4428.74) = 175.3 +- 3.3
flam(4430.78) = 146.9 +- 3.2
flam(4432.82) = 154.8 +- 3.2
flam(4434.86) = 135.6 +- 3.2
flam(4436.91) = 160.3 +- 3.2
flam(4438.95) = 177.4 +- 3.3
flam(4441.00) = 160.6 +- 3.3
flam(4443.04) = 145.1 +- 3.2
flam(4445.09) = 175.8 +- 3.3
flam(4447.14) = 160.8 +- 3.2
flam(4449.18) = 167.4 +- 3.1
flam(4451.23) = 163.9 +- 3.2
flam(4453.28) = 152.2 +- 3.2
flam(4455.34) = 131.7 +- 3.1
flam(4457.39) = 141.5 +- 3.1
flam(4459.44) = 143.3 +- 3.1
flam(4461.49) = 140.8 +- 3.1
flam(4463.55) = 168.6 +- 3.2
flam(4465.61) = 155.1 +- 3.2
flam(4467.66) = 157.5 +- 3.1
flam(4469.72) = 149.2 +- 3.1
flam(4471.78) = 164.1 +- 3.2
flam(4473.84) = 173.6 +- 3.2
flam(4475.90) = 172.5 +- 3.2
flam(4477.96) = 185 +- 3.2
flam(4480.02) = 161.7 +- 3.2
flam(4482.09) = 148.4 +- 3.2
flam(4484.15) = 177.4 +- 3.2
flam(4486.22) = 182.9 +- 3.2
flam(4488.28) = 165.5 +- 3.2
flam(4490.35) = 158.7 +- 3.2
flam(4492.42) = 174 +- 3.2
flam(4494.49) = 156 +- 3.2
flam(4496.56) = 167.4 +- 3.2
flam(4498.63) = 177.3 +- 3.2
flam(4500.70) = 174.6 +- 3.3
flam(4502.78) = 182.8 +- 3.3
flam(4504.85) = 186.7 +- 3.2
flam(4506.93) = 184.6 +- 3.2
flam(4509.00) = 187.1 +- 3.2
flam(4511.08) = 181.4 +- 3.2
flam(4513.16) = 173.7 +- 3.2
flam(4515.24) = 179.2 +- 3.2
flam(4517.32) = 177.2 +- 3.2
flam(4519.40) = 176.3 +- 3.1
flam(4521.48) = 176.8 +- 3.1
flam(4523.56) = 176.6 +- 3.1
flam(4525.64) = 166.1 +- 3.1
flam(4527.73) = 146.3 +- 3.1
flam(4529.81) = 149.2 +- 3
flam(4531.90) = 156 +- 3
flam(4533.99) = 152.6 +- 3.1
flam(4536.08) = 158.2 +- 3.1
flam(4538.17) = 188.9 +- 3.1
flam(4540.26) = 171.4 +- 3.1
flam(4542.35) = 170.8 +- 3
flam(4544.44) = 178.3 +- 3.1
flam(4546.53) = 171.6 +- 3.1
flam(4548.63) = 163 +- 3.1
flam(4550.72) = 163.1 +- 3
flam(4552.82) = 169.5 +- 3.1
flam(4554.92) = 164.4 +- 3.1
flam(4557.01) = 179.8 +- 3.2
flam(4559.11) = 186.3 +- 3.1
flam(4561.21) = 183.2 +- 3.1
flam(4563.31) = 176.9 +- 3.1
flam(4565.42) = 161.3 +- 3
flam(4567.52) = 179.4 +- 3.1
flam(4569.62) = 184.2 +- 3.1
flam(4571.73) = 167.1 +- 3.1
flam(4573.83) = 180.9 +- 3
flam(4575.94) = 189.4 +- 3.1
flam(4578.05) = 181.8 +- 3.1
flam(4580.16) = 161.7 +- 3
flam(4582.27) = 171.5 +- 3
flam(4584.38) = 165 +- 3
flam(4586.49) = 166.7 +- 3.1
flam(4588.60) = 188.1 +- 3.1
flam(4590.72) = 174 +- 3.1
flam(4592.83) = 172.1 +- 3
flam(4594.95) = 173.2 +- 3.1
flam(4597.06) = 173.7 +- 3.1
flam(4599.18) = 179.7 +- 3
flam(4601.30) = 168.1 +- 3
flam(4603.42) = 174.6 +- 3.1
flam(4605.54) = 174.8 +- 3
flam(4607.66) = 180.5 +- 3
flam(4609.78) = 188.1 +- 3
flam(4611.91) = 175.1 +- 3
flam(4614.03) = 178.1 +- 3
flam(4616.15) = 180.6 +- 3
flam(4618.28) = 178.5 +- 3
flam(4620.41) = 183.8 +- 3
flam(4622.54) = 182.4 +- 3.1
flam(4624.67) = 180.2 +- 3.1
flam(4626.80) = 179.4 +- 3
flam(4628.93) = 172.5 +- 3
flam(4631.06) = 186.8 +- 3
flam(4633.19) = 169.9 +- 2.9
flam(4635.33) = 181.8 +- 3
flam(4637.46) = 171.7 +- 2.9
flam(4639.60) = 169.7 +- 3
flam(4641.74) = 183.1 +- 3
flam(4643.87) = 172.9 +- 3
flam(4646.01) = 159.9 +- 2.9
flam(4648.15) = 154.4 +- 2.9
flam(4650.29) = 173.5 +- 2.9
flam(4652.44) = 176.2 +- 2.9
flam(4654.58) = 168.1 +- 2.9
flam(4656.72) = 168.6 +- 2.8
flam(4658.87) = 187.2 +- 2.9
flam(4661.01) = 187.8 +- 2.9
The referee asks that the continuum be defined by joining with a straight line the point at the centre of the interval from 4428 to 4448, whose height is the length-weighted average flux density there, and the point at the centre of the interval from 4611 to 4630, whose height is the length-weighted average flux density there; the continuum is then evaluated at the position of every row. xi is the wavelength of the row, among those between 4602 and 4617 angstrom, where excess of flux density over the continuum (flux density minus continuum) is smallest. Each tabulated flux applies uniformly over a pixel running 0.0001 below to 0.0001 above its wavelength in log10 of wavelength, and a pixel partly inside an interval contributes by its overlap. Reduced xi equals 4611.91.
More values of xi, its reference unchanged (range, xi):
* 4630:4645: 4639.60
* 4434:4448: 4434.86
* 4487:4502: 4494.49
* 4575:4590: 4580.16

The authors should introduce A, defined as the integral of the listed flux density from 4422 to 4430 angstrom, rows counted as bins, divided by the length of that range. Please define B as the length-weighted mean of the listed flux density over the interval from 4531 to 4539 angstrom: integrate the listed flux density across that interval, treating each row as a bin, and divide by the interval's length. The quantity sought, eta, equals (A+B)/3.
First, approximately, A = 159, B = 163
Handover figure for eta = 108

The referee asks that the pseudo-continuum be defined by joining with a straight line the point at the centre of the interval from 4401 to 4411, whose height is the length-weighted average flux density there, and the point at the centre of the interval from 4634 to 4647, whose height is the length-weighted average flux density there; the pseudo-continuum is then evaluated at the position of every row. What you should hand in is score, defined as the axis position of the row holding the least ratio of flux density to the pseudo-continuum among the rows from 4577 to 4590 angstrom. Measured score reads 4580.16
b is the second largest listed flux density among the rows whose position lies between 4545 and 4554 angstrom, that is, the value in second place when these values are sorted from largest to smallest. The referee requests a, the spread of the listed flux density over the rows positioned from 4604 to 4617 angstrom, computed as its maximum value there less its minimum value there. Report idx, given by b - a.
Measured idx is 156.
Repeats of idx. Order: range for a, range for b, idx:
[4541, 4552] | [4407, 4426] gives 159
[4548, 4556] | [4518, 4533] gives 170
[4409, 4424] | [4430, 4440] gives 118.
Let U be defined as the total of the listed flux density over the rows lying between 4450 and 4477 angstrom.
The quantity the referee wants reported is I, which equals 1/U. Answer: 0.0005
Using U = 2014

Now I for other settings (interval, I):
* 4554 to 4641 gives 0.0001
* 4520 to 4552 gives 0.0004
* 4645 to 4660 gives 0.0008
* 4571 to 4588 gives 0.0007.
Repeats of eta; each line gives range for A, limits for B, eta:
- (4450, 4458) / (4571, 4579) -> 109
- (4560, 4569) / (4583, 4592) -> 116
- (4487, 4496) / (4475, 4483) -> 110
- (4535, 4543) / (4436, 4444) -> 111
